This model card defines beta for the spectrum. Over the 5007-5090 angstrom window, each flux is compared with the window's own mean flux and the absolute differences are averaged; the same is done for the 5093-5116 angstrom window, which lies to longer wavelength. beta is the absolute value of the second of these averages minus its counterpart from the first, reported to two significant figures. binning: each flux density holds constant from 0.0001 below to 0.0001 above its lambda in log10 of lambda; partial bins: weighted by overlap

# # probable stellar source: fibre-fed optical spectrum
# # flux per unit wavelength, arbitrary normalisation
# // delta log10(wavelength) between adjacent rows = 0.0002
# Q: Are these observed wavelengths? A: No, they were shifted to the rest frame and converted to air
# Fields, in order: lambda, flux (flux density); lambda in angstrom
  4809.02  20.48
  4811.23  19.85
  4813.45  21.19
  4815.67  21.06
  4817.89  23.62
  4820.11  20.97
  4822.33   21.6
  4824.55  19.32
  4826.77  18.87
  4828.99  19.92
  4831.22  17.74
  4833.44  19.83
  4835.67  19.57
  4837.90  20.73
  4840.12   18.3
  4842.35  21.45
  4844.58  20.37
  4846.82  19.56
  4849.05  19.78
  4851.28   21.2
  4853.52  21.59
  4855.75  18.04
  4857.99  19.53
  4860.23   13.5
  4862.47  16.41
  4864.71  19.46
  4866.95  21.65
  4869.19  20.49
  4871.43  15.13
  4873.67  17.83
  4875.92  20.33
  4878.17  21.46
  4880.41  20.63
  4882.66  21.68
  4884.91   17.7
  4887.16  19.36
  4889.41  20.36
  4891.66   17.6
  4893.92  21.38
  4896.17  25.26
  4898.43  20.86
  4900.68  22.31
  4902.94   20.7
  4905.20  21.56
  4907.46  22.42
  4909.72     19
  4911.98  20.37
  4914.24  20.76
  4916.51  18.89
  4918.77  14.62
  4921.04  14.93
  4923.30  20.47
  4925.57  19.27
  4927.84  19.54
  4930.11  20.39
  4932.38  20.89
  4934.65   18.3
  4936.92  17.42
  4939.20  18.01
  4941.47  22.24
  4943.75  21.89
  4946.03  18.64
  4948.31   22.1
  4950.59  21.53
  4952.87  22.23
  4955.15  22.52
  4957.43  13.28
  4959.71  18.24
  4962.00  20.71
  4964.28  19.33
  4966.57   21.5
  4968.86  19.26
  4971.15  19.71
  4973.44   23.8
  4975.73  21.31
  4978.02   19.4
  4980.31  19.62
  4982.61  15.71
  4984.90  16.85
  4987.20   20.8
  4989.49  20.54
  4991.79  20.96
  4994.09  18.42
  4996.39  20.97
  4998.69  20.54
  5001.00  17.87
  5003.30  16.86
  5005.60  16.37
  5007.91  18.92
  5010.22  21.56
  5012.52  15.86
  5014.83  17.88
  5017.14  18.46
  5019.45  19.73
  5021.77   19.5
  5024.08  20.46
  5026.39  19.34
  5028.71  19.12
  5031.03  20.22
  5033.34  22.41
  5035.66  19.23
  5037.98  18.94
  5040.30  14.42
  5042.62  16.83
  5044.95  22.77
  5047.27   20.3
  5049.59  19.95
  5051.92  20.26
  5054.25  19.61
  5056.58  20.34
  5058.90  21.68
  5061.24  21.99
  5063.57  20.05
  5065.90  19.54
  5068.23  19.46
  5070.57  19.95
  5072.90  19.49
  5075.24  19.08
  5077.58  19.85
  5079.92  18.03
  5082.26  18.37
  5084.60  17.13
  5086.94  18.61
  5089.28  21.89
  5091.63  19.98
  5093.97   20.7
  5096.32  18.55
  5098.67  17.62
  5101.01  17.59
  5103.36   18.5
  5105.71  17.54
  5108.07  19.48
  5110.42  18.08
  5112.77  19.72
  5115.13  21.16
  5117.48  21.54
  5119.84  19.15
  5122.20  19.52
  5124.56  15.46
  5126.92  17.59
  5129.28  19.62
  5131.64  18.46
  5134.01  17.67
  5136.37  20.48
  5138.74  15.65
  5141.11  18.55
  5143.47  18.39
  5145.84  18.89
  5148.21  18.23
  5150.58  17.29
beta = 0.12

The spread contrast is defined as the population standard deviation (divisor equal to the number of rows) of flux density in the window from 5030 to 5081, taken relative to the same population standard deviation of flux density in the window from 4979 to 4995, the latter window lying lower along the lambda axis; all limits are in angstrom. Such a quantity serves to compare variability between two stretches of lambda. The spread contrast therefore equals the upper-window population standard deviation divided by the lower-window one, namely 0.92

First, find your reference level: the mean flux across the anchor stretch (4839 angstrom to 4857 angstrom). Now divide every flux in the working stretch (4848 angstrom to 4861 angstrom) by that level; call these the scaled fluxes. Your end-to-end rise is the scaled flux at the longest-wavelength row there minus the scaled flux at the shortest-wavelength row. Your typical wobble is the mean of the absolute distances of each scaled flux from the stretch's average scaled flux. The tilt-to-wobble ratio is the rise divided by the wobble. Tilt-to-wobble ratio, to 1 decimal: -3.0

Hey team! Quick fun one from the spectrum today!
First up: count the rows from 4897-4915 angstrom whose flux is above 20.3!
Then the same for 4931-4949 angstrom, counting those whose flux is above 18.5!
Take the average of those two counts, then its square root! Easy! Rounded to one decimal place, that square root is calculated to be 2.4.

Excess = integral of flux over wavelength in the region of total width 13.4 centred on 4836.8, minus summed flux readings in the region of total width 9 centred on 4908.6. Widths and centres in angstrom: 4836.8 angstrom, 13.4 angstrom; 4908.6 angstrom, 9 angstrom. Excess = 179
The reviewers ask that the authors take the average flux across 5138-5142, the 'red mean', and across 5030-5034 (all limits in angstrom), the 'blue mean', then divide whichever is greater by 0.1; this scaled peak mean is 213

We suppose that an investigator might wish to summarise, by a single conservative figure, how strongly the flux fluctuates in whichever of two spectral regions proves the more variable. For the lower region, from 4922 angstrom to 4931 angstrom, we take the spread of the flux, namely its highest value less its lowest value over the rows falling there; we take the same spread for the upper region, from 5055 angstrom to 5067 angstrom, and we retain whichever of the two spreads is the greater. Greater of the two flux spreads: 2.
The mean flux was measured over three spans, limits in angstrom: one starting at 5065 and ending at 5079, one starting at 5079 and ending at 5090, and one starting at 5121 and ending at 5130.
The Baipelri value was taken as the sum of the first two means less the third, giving 20.3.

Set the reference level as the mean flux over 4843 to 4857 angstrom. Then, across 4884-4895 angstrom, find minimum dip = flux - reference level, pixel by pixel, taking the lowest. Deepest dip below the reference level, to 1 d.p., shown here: -2.5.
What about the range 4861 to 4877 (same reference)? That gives -5.0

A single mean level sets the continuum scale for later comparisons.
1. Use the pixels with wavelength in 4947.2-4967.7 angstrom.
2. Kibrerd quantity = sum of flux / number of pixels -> 20.2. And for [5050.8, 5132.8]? 19.3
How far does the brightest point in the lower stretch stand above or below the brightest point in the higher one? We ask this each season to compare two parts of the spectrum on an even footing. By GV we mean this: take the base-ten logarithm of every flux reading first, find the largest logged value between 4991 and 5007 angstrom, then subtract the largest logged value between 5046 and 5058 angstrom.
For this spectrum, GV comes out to 0.013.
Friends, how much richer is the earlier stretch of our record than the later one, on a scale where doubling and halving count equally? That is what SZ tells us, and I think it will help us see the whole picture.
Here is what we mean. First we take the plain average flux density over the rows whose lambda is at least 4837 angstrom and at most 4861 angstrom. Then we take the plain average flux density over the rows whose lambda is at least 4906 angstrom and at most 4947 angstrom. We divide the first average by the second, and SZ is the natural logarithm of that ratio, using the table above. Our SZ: 0.01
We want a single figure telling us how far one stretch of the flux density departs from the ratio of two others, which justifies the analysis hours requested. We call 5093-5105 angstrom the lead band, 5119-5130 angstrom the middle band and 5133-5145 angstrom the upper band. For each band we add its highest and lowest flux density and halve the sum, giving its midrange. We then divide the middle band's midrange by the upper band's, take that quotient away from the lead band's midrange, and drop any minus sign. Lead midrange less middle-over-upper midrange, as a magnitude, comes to 18.2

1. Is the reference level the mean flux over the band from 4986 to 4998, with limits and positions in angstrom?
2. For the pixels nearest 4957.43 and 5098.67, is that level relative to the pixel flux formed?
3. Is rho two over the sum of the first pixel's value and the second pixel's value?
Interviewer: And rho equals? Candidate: 0.74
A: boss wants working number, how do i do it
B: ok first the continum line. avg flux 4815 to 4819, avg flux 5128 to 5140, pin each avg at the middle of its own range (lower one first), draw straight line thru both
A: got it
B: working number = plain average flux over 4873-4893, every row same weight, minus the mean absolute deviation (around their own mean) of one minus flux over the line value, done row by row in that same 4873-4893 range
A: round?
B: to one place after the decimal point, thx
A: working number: 19.6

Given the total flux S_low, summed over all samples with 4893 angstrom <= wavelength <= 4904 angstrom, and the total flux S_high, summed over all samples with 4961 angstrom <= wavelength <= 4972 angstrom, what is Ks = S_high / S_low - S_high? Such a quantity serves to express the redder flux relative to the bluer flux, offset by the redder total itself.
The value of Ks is -100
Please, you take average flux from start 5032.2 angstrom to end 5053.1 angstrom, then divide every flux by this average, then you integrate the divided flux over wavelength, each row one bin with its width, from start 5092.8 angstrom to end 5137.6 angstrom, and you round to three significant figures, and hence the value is 43.4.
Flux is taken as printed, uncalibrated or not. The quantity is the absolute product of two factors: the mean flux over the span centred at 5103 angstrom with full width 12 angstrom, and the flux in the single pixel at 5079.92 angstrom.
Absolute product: 327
